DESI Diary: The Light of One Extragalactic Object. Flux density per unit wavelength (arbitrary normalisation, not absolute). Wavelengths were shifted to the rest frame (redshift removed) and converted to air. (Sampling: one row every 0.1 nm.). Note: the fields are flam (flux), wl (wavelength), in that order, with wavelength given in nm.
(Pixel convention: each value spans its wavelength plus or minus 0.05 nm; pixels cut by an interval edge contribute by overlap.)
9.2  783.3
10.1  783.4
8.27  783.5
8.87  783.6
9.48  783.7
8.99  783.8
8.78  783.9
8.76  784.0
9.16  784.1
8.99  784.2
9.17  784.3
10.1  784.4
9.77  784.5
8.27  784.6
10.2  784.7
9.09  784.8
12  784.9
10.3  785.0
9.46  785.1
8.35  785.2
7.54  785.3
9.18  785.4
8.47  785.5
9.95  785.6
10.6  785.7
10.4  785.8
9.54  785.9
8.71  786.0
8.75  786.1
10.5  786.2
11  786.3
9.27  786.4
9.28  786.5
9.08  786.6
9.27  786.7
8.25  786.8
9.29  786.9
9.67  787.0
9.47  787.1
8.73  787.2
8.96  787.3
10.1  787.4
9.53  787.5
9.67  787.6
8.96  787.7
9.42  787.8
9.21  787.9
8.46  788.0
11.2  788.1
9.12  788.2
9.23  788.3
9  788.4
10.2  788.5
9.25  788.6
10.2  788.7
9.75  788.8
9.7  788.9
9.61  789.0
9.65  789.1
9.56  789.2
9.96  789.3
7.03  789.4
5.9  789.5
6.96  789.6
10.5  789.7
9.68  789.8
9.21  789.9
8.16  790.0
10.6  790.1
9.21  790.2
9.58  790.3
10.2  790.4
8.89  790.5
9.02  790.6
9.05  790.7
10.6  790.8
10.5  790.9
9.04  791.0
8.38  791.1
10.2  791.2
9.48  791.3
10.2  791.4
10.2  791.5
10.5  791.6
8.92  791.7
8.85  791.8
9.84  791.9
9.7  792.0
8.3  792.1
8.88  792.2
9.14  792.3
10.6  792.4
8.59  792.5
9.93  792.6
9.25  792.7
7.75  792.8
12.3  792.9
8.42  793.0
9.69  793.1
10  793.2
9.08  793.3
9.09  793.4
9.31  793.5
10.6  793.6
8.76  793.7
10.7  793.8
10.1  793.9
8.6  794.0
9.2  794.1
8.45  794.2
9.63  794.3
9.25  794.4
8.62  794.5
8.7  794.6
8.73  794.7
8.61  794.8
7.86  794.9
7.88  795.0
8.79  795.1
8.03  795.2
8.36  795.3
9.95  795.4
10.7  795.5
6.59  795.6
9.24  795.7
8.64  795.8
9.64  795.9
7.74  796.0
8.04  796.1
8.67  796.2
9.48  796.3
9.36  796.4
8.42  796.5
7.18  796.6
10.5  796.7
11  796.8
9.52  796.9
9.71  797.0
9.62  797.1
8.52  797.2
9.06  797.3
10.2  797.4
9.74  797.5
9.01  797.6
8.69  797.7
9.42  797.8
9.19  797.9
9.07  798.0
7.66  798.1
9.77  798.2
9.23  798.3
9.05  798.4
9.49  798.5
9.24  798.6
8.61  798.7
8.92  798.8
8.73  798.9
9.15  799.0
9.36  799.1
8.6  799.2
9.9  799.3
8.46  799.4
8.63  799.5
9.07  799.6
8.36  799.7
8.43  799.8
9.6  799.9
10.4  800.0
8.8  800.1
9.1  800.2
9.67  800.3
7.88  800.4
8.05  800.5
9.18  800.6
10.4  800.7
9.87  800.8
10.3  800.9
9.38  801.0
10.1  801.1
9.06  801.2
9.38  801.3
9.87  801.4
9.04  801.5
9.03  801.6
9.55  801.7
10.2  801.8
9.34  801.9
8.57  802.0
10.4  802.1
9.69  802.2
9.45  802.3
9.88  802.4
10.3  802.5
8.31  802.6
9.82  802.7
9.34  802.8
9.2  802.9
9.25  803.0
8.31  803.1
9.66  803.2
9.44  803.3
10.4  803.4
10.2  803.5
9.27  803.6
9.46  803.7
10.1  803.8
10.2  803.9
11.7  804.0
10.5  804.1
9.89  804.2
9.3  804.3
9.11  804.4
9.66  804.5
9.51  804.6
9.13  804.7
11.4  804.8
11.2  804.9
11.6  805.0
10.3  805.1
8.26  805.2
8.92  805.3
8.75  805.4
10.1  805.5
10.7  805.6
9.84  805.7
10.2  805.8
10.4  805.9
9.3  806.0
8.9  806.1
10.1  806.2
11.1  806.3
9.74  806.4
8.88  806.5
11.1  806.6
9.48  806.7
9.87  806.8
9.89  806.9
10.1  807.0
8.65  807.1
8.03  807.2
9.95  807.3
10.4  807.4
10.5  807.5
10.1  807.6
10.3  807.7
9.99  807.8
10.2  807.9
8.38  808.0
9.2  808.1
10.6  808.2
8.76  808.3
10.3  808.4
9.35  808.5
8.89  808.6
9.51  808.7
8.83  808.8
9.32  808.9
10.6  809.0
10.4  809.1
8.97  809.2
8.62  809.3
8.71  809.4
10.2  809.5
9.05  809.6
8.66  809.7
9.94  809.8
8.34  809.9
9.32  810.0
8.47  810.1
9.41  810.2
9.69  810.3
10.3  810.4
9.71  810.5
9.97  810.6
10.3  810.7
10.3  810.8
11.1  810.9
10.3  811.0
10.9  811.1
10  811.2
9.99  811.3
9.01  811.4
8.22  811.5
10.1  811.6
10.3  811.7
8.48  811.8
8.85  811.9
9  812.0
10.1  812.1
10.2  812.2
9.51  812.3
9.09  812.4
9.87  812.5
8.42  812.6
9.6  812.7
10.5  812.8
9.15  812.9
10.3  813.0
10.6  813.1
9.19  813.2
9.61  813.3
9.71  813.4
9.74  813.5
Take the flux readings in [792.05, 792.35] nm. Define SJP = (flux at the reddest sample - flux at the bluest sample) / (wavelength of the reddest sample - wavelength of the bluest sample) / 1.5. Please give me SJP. 2.8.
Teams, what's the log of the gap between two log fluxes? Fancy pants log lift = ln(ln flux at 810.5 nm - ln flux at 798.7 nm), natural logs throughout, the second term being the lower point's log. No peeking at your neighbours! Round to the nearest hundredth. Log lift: -2.12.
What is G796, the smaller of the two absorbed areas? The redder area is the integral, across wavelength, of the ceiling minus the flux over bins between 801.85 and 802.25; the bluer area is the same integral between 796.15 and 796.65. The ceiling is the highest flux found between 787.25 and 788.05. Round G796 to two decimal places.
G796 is 0.24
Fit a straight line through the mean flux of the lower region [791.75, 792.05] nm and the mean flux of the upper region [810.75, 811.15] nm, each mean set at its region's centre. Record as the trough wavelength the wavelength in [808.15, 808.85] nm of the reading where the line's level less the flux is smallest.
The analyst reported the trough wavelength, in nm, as 808.2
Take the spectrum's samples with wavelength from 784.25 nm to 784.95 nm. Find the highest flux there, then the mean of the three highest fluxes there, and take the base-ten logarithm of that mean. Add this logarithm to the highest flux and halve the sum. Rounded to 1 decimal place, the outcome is 6.5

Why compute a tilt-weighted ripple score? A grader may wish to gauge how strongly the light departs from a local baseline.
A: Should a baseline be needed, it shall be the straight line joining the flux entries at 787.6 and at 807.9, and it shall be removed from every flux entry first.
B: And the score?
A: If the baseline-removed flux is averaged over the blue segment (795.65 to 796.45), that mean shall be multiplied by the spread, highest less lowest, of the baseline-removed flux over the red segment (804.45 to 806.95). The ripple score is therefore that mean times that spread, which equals -3.5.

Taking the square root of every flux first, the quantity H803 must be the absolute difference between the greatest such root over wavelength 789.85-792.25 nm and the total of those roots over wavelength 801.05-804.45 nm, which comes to 102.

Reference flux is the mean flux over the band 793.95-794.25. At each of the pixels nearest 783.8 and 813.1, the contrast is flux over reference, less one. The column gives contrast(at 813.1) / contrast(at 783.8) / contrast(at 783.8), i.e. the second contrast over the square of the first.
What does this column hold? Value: 281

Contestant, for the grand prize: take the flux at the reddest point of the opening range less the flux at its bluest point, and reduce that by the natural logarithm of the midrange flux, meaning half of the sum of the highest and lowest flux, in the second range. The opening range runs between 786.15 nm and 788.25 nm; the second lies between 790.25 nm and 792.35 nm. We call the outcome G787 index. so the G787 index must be -3.6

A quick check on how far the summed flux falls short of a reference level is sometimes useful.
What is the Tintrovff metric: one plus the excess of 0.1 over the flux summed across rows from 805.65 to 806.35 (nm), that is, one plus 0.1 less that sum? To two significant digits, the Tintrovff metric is -69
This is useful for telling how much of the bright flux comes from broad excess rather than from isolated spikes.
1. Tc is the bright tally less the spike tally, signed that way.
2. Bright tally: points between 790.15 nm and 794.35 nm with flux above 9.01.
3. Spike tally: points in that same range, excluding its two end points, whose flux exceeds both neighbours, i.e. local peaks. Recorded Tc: 18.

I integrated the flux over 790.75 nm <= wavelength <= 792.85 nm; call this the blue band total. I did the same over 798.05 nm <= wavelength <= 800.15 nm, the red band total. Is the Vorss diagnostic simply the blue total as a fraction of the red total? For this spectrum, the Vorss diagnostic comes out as 1.05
